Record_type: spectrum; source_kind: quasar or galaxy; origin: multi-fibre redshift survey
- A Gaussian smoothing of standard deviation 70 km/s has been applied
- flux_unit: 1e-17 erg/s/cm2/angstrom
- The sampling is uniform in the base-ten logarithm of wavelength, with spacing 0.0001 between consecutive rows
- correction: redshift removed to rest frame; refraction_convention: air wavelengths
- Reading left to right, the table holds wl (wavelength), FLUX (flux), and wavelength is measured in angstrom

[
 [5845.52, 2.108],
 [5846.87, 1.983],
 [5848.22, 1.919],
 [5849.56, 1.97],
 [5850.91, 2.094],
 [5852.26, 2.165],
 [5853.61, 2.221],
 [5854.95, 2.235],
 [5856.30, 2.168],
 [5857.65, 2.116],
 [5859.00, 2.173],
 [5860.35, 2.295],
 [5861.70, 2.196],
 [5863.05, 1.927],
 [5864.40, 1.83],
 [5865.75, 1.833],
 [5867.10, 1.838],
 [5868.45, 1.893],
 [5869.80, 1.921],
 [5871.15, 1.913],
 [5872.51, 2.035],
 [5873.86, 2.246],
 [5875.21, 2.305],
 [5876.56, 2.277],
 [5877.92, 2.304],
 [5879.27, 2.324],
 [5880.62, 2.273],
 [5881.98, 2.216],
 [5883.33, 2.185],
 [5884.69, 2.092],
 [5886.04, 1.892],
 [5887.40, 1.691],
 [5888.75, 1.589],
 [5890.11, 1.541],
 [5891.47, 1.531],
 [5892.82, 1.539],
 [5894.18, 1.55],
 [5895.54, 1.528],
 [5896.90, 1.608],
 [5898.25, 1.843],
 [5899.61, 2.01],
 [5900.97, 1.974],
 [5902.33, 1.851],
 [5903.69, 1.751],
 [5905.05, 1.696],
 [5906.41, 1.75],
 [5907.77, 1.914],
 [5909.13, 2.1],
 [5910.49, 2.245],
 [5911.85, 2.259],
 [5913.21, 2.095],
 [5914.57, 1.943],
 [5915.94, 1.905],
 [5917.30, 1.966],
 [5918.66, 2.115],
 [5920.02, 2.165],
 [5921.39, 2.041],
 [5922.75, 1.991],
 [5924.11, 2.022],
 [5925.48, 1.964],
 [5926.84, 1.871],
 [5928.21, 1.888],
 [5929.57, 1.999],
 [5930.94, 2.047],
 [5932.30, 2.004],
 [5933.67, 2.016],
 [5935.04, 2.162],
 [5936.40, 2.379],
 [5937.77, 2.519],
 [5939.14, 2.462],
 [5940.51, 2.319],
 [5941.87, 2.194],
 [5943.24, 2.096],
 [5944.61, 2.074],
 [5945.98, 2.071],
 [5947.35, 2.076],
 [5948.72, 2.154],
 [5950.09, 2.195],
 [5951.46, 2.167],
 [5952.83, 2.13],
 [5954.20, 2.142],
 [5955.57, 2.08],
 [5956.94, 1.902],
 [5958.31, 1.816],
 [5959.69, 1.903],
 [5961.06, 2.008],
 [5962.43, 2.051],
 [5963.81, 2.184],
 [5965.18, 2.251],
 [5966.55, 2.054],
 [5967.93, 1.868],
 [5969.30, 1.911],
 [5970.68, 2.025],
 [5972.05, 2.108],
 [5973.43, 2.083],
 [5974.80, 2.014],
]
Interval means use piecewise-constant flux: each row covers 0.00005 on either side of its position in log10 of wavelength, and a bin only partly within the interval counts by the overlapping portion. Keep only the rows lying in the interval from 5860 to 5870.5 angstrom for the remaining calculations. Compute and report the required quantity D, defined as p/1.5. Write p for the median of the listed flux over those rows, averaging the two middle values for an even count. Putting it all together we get 1.27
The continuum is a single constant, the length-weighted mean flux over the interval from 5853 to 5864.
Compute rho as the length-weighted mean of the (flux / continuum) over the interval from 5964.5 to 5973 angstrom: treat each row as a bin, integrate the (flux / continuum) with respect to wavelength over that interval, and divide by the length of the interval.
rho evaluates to 0.94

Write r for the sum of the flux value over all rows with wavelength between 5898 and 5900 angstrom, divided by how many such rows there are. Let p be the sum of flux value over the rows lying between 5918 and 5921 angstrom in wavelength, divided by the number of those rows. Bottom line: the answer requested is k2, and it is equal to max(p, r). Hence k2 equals 2.14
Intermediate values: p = 2.14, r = 1.9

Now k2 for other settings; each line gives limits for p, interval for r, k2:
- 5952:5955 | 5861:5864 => 2.14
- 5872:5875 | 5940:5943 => 2.26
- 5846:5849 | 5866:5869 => 1.95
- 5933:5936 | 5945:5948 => 2.09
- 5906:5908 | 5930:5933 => 2.03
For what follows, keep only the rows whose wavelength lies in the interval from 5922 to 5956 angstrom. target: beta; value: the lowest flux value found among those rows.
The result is 1.871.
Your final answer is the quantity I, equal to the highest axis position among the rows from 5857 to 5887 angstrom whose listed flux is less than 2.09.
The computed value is 5886.04 angstrom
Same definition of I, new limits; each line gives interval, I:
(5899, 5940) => 5933.67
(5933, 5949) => 5947.35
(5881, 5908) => 5907.77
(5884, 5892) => 5891.47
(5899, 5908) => 5907.77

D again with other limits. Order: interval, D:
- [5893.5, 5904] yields 1.20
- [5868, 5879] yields 1.43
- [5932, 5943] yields 1.50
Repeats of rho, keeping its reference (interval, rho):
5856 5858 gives 0.99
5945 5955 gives 0.99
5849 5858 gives 0.99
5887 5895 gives 0.73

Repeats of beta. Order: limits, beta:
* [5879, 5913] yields 1.528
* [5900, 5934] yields 1.696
